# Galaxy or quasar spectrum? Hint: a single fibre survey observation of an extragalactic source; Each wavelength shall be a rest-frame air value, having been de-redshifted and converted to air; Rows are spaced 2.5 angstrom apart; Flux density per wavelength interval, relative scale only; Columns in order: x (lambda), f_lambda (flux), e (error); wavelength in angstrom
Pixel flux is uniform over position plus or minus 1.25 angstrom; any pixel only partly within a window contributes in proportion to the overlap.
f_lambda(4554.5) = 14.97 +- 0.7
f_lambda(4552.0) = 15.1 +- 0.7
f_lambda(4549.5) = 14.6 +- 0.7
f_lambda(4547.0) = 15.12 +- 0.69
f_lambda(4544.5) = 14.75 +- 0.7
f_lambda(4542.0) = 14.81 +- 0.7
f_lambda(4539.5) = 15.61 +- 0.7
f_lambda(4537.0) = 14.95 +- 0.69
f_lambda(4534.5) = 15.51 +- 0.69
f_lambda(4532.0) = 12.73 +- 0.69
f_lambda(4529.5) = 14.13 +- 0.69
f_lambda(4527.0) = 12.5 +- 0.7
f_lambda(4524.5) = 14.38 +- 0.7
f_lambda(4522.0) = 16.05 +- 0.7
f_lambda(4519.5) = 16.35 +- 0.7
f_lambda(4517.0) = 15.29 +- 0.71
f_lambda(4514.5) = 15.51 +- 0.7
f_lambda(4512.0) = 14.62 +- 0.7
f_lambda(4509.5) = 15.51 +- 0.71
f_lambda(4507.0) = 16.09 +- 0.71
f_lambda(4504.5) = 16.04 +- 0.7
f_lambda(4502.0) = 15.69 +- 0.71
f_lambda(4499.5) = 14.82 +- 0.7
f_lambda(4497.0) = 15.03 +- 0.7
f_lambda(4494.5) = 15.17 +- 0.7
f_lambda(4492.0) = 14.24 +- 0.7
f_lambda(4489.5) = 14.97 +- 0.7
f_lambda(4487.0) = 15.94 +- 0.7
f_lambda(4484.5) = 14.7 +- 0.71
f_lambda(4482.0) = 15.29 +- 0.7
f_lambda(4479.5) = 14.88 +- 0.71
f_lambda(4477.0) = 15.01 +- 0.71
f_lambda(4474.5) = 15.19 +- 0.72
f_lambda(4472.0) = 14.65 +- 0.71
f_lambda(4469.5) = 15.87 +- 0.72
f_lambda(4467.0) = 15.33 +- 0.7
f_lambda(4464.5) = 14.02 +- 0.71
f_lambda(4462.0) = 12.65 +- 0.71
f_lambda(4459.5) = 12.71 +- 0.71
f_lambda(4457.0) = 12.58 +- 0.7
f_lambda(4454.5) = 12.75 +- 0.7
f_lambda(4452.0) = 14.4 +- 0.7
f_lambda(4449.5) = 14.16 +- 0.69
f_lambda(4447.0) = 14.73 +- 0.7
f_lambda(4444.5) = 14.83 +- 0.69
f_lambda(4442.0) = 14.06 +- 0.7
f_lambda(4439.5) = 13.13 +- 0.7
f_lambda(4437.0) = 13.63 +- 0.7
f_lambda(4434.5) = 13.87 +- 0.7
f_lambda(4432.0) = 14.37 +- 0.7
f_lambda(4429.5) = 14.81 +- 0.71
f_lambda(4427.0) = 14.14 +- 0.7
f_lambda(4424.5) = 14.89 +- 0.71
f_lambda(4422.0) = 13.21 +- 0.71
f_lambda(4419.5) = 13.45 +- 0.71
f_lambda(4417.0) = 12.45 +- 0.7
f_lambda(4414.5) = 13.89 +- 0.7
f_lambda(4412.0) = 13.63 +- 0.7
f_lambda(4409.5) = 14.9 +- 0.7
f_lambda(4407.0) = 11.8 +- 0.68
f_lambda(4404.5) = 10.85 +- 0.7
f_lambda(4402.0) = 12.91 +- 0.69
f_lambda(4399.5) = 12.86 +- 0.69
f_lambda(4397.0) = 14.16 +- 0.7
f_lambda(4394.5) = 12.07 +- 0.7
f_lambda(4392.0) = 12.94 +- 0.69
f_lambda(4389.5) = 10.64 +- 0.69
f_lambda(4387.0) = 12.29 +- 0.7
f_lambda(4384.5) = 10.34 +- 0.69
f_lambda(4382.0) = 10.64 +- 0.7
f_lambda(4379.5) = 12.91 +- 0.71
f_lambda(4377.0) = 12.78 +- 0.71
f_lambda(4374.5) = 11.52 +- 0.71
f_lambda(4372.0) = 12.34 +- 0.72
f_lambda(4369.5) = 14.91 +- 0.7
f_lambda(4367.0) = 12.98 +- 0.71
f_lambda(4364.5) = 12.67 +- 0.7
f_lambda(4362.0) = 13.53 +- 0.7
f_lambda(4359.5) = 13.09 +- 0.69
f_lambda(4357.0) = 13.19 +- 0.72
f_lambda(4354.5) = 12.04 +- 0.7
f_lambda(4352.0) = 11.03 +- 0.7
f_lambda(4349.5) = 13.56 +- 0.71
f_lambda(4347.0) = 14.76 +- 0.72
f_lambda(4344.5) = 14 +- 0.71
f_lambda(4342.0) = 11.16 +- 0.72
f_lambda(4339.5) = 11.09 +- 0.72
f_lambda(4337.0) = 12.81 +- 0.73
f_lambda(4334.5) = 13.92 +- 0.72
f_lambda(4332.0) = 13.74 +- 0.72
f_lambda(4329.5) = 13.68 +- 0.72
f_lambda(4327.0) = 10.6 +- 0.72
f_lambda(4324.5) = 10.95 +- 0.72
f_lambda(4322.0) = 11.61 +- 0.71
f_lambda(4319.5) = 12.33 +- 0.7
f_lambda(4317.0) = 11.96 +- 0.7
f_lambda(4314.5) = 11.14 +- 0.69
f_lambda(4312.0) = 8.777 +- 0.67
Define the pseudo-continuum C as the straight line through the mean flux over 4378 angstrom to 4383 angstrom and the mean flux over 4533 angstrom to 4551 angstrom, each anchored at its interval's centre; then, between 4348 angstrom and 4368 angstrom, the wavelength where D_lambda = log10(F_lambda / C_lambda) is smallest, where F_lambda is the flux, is 4352.0 angstrom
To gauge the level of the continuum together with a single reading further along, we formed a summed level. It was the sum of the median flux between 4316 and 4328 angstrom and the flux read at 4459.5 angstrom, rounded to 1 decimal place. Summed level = 24.3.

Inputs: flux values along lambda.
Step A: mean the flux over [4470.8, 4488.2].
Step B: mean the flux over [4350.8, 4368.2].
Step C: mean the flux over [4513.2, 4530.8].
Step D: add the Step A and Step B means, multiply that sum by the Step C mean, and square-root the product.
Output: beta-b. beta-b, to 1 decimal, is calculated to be 20.3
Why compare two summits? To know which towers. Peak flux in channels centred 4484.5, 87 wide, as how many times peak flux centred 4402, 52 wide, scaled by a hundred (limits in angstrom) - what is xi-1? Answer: 109.7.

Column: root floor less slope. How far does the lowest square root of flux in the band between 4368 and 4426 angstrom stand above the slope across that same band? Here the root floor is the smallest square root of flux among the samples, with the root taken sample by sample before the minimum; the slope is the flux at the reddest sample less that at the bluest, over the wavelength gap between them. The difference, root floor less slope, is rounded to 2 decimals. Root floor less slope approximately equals 3.22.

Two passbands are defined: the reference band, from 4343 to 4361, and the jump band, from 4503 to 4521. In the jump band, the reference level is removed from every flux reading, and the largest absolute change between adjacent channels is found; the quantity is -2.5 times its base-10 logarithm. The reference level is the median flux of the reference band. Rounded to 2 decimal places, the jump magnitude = -0.06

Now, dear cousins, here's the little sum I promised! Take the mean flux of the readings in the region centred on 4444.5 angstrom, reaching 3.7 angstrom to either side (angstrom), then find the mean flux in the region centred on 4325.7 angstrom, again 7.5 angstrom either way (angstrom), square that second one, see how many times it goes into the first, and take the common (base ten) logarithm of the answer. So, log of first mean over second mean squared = -1.01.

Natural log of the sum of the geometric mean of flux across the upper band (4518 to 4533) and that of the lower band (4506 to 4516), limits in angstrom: 3.39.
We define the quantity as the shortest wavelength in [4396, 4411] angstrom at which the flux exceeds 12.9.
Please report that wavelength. 4397.0 angstrom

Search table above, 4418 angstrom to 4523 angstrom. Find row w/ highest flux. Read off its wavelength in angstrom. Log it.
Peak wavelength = 4519.5 angstrom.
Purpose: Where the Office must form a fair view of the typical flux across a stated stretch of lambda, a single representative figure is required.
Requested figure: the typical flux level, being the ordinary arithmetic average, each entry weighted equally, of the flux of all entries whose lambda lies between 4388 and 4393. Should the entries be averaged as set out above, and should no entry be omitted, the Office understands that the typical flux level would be 11.8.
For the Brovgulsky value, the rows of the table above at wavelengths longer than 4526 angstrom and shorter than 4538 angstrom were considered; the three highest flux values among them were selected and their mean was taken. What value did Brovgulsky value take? 14.9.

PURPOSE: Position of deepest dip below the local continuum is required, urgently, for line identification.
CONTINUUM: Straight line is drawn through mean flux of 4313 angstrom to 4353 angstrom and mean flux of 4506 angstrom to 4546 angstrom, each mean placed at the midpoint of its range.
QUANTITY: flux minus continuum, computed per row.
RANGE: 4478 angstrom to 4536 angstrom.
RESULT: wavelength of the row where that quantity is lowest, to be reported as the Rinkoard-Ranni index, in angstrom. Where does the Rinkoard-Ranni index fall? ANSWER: 4527.0 angstrom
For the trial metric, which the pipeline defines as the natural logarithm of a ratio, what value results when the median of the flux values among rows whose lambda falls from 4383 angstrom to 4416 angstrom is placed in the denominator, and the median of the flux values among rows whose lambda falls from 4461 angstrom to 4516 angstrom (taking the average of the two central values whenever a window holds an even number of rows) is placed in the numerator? 0.16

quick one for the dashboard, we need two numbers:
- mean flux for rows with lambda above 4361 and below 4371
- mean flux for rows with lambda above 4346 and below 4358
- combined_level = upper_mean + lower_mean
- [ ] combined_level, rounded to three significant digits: 26.4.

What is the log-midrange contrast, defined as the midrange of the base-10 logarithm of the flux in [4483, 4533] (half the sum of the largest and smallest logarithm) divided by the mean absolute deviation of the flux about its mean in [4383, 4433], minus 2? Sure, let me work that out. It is -0.96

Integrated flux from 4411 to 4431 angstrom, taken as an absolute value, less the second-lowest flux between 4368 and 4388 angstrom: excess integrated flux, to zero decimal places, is 266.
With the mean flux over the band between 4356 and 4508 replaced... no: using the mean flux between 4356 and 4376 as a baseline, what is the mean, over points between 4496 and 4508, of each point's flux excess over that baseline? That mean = 2.5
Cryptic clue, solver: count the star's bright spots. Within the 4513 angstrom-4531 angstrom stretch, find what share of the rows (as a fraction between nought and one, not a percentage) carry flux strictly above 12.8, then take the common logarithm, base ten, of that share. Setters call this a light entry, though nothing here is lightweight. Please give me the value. -0.07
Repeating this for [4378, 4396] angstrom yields -0.54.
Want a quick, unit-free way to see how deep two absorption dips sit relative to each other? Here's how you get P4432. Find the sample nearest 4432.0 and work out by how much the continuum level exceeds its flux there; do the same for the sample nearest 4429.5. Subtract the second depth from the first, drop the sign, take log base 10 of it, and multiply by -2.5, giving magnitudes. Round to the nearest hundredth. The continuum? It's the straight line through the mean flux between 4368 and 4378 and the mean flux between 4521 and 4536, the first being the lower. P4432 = 0.84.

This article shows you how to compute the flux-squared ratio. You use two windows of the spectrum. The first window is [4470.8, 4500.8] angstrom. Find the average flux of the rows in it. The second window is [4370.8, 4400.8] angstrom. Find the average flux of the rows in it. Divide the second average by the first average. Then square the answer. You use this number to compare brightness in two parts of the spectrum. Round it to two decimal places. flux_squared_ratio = 0.65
